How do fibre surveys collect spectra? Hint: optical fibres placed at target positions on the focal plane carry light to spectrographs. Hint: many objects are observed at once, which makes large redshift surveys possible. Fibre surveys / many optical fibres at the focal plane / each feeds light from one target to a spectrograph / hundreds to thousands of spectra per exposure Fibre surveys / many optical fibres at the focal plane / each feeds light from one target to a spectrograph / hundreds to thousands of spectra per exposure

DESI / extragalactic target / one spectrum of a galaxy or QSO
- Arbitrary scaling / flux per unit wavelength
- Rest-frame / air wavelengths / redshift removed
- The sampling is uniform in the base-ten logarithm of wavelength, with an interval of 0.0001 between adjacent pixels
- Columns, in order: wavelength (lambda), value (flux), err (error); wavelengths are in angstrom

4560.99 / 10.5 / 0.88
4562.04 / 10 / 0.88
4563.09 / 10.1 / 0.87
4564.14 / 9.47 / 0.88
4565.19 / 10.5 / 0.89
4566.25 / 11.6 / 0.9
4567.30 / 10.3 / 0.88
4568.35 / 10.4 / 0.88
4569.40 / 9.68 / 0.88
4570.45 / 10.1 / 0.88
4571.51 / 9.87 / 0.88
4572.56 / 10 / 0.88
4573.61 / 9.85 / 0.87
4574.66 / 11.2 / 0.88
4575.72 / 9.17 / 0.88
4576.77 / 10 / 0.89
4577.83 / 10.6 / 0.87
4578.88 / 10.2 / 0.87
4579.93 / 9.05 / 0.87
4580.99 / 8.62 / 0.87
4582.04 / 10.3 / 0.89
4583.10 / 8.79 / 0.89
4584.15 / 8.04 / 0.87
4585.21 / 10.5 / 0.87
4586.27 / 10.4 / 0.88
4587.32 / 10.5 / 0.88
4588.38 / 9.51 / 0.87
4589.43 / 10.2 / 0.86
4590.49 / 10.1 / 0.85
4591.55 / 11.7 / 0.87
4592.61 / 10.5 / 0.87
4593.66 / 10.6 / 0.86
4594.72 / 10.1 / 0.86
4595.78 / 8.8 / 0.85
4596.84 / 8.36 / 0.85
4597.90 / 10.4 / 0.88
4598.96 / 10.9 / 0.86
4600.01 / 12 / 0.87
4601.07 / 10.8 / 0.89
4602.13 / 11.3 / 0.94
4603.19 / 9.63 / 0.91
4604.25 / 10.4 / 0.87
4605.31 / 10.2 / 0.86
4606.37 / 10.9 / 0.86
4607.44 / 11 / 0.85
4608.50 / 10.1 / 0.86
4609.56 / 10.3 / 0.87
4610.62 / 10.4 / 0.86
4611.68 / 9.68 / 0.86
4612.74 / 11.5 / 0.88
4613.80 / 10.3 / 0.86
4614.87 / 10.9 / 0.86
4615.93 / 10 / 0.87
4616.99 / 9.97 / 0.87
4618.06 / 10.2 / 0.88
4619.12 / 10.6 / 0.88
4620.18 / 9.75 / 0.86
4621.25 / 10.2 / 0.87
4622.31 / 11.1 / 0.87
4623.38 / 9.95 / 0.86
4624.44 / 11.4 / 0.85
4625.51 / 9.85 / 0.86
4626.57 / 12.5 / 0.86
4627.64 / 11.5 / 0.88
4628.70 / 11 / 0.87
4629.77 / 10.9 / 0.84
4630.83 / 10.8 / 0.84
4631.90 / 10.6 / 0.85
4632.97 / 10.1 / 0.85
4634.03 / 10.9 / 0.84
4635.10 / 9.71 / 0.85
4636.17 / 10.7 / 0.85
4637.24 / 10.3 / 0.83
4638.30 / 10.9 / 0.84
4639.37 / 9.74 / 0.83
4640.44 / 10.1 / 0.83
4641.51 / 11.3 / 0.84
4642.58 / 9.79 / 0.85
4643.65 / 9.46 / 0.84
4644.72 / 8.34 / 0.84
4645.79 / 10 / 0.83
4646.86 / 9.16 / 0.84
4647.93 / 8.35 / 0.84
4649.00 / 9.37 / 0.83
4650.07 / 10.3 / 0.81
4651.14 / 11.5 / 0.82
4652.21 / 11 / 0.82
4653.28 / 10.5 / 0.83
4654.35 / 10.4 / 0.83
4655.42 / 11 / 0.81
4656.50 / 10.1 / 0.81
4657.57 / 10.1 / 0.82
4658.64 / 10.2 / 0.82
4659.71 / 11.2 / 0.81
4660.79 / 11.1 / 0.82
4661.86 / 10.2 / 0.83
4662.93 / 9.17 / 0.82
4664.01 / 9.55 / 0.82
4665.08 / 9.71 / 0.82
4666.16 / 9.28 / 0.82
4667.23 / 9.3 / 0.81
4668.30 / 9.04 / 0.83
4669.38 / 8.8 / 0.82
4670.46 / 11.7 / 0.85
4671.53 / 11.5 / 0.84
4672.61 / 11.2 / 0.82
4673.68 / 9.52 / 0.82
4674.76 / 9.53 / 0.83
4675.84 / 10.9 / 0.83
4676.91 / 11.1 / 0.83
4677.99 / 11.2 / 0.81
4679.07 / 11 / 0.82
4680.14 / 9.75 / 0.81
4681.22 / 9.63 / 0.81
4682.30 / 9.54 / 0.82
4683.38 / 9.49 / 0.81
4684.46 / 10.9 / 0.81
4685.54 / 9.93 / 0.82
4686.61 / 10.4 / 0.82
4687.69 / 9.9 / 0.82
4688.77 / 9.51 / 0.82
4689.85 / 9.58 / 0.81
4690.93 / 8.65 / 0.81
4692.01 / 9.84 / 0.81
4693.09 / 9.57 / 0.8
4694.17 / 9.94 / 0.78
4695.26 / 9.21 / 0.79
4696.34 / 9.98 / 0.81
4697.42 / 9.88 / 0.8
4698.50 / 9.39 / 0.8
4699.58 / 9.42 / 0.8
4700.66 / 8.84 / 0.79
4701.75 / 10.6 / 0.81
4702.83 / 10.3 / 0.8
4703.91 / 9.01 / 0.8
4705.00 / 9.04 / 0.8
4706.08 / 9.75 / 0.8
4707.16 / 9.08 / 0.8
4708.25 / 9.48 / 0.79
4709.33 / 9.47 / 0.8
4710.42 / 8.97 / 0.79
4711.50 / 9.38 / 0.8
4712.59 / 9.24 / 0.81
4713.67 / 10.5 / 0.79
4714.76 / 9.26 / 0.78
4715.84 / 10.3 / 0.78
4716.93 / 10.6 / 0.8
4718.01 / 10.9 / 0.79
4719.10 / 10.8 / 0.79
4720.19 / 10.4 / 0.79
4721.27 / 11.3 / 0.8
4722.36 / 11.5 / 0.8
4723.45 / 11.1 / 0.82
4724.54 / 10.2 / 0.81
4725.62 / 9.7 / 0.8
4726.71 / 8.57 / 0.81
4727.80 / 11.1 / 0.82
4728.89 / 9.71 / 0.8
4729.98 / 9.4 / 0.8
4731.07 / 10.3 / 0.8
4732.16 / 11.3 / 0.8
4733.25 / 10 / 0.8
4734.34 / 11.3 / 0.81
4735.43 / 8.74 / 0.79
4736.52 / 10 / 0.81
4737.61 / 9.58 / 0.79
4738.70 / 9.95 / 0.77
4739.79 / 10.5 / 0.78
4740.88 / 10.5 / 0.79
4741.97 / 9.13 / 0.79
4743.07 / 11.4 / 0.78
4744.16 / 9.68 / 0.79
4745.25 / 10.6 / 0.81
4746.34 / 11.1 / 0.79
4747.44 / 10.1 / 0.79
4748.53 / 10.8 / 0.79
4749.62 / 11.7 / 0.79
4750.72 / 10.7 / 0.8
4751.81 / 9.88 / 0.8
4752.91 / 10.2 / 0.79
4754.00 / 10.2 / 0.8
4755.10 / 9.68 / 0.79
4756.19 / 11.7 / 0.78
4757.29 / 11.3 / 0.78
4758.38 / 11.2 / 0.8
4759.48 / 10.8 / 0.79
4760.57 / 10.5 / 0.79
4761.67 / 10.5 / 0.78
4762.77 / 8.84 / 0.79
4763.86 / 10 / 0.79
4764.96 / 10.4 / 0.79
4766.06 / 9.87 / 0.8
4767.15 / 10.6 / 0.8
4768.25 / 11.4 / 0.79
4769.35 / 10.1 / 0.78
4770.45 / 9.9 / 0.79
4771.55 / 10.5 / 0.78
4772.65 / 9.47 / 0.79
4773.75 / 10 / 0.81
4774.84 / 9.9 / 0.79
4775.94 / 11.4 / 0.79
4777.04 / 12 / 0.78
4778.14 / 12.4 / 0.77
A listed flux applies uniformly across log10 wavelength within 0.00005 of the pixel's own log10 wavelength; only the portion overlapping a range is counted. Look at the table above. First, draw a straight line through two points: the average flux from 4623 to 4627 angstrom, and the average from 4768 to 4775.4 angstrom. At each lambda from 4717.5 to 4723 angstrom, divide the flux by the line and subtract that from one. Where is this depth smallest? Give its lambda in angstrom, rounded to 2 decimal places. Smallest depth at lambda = 4722.36 angstrom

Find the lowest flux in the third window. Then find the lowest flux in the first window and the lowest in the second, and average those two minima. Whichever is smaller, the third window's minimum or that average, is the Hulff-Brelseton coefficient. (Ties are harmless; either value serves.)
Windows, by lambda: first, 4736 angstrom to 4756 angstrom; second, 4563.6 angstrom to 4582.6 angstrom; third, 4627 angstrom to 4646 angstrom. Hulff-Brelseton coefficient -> 8.34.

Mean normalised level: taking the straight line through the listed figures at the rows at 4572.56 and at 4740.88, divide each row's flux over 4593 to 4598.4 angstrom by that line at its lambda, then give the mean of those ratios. 0.96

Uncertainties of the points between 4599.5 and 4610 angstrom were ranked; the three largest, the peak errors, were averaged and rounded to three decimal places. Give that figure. 0.913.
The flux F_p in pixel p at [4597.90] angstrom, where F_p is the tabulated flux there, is 10.4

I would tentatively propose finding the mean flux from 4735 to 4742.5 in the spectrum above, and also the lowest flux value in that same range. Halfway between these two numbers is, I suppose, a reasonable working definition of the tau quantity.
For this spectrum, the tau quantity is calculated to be 9.3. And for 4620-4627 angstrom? 10.2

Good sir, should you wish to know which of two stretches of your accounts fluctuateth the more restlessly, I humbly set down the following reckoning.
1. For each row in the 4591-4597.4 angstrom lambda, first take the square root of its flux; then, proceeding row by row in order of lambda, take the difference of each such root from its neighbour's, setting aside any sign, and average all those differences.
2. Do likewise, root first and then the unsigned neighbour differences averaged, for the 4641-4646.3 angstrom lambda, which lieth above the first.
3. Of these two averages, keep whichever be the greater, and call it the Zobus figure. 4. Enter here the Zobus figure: 0.19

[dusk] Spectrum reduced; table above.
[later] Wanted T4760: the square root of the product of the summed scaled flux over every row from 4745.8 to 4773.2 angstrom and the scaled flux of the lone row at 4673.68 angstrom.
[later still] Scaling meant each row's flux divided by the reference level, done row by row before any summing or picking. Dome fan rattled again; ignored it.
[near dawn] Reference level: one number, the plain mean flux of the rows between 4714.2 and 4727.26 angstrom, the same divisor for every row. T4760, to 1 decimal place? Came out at 4.8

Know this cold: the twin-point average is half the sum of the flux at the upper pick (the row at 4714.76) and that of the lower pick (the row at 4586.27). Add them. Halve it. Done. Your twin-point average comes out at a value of 9.8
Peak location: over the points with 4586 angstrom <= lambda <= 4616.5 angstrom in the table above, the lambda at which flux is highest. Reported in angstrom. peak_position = 4600.01 angstrom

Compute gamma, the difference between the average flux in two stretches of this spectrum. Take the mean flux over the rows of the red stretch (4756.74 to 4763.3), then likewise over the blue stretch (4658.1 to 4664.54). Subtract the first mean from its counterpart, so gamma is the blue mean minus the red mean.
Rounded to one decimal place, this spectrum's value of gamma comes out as -0.3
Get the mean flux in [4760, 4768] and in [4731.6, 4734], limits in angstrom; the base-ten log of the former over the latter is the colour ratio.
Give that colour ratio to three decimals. -0.023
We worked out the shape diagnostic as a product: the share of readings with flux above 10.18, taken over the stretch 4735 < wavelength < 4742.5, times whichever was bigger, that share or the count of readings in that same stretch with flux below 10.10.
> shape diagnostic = 1.4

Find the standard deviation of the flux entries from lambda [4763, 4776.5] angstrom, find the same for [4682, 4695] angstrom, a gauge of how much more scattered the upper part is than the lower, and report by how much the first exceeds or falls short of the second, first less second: 0.1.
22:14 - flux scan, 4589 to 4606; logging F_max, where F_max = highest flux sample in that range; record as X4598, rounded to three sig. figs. 12.0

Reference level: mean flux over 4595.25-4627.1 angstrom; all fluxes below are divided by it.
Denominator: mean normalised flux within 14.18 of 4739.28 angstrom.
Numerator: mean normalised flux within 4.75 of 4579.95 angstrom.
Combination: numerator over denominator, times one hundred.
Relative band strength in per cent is 92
